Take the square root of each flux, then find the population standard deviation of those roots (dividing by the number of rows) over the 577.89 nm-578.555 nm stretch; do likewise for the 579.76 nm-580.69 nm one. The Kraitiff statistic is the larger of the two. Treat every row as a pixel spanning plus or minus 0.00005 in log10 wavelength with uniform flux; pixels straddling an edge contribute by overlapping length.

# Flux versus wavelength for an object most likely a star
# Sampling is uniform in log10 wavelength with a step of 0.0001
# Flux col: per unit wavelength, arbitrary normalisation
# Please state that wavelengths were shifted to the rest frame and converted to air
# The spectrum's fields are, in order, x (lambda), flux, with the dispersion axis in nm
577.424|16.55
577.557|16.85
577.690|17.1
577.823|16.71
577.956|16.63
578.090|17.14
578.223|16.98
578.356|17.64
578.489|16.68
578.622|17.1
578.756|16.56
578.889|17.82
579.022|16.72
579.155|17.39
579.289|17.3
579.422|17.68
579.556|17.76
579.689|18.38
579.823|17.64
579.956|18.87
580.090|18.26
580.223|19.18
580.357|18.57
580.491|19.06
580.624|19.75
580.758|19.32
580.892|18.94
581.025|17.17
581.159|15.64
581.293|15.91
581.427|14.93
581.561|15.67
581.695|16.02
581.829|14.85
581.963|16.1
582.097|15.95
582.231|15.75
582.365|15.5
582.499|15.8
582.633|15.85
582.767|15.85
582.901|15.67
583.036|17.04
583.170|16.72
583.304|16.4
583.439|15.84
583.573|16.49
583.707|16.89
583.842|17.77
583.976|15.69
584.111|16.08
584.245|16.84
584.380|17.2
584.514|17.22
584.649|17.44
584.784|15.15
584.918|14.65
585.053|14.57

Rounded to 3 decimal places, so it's 0.073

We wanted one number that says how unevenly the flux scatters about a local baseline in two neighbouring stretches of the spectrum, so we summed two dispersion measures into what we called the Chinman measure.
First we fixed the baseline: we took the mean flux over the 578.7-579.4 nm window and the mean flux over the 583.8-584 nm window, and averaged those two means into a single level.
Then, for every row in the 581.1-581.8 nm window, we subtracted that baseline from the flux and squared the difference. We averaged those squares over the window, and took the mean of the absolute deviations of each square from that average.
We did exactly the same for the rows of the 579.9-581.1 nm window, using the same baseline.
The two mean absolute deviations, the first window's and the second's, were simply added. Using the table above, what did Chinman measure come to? 2.5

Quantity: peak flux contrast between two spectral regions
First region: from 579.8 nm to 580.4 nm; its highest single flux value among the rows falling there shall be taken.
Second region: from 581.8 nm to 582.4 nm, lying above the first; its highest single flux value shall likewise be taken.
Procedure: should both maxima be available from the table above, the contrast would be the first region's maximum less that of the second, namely 3.1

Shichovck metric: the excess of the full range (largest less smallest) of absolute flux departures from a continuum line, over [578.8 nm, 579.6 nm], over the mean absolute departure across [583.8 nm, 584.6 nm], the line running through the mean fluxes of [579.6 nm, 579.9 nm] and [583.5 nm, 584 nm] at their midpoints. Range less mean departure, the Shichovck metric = 0.5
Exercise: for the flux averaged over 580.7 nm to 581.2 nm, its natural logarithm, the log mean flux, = 2.88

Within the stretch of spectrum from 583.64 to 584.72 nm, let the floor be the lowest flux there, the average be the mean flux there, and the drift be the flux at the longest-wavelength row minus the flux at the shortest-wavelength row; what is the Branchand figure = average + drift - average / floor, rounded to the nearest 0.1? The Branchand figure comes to 16.4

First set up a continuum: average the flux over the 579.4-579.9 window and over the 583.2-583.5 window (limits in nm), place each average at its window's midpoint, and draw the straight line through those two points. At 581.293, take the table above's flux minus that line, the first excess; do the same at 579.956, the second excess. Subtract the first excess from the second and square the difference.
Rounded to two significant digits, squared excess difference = 5.5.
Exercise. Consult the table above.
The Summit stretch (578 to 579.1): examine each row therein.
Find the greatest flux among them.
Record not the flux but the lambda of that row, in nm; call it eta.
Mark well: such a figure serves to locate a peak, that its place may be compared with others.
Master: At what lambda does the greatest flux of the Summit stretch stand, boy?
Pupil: 578.889 nm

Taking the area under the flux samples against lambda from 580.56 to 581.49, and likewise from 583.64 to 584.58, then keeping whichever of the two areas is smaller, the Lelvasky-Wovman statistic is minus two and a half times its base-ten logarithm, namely -3.00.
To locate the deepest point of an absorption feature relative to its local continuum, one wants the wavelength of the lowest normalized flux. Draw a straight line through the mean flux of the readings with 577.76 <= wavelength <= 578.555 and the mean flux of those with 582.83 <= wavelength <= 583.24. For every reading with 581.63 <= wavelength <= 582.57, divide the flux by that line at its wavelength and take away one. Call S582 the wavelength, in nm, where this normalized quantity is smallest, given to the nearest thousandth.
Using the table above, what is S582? 581.829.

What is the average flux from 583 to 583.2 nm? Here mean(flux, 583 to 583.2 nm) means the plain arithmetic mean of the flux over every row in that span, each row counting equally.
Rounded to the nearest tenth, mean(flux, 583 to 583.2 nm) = 16.9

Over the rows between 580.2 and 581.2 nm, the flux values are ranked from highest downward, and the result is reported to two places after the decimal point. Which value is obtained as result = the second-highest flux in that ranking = 19.32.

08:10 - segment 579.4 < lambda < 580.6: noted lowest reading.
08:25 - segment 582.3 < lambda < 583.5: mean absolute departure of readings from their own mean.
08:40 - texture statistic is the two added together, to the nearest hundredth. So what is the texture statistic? 18.07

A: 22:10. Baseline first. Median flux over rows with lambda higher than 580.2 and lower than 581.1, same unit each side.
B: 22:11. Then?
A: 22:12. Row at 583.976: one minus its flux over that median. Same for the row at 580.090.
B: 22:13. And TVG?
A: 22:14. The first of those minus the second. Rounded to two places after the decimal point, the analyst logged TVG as 0.13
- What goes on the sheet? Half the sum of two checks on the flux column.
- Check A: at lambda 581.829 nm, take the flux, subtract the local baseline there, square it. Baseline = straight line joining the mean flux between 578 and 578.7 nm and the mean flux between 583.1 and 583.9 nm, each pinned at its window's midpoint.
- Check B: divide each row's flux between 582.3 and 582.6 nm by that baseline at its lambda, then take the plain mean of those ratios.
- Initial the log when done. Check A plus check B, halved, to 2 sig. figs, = 2.4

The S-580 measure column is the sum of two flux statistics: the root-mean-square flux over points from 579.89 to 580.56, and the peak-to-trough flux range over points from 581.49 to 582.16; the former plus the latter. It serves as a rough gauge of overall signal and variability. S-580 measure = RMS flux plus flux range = 20.0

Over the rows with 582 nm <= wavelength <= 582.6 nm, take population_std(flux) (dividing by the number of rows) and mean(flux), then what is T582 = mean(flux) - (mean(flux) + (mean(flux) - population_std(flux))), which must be -15.6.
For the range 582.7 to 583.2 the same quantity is -15.7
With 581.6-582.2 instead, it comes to -15.2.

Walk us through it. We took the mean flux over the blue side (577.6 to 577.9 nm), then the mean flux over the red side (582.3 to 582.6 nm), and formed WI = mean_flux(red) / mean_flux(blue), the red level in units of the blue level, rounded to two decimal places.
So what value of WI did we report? 0.93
